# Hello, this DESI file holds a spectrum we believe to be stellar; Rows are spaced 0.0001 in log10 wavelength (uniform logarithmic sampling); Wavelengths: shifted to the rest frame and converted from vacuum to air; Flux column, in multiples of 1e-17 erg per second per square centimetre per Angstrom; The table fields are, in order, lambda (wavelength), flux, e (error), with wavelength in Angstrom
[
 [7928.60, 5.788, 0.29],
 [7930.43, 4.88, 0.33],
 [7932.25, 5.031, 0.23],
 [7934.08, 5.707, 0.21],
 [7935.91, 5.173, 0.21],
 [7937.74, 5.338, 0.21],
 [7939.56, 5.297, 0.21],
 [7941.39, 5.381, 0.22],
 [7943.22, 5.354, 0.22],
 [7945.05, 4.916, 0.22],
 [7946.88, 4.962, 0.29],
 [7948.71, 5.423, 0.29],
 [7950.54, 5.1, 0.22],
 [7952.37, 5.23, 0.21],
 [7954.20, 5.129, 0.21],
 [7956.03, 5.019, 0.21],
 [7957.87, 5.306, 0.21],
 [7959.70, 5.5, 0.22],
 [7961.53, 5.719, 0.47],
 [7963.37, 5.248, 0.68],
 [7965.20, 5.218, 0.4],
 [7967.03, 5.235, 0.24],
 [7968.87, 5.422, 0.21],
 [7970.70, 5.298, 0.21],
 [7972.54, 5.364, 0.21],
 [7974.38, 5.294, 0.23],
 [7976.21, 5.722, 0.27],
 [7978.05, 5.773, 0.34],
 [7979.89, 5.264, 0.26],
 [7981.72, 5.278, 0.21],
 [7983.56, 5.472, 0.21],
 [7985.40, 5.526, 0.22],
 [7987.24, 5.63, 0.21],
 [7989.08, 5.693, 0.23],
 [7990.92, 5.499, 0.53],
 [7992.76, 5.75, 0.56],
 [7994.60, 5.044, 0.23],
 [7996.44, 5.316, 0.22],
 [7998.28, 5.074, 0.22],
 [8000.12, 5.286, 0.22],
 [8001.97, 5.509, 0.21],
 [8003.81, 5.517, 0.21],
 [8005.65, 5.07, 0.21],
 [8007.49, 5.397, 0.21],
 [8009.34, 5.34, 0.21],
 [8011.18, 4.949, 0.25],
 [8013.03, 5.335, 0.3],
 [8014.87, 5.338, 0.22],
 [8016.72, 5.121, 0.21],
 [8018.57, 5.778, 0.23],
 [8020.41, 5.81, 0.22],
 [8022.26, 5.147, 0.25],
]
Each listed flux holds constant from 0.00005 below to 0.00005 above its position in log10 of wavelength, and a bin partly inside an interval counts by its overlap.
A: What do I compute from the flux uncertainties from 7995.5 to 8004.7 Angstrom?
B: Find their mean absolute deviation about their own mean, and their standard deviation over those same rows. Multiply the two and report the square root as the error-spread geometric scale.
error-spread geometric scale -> 0.005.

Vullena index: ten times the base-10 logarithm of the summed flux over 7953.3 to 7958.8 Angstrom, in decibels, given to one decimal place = 11.9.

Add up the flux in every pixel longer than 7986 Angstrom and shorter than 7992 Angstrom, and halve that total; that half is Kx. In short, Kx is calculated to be 8.41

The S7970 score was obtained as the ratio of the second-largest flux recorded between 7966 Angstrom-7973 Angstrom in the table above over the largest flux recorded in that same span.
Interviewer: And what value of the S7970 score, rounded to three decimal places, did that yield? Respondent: 0.989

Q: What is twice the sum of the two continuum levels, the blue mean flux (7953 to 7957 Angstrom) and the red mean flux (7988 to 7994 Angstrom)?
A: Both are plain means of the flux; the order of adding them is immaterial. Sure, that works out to 21.4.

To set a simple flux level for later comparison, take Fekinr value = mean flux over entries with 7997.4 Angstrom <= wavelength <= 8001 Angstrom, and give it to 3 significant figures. 5.18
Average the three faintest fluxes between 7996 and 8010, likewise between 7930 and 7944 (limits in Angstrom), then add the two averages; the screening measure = 10.2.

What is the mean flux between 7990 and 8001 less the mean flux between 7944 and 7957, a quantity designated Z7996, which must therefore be 0.22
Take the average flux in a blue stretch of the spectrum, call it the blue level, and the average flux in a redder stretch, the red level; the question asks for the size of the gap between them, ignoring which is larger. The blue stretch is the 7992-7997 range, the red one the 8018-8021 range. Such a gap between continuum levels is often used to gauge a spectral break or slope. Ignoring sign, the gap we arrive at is 0.4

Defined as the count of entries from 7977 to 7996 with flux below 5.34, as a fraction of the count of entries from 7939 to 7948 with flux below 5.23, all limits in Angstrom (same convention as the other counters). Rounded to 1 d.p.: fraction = 1.5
